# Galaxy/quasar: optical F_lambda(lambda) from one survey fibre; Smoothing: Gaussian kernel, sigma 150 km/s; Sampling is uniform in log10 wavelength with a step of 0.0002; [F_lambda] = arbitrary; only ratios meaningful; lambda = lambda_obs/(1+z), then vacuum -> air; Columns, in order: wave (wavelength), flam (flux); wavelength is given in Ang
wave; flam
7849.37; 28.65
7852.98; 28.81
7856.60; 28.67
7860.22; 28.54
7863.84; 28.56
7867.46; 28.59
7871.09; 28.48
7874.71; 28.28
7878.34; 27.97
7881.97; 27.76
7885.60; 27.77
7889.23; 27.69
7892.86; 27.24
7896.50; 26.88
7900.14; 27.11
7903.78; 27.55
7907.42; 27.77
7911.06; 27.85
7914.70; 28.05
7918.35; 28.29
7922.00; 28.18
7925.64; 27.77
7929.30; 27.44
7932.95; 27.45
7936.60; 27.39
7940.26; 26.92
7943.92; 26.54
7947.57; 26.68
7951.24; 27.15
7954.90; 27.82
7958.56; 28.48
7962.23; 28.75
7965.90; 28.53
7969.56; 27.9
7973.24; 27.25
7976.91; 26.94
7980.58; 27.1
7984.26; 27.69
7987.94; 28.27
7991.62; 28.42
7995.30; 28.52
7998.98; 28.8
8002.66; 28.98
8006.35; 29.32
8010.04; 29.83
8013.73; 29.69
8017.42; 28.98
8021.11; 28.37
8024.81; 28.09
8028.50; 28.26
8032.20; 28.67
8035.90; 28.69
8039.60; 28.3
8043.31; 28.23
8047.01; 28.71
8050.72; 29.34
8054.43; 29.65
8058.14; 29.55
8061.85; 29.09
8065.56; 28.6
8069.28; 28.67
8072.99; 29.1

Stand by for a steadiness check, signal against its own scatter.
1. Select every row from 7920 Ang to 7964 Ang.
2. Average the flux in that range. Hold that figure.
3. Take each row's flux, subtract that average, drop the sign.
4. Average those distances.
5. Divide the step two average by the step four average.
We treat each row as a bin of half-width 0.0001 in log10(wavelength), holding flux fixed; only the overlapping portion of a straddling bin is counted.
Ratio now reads 51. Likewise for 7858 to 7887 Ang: 92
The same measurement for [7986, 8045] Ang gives 69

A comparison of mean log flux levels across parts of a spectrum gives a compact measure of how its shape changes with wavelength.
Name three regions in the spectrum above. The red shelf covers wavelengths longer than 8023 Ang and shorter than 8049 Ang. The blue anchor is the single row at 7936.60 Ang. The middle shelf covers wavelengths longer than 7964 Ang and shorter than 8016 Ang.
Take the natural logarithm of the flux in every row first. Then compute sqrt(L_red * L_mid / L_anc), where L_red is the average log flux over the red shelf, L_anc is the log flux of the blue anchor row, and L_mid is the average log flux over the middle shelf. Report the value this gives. 1.84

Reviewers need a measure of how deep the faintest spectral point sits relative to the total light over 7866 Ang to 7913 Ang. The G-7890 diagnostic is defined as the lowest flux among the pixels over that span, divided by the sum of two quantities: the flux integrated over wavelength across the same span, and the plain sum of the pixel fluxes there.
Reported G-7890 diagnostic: 0.0161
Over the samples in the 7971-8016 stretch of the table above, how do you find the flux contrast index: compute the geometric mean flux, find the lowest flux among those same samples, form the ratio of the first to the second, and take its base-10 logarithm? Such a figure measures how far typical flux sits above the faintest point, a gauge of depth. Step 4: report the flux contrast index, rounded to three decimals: 0.023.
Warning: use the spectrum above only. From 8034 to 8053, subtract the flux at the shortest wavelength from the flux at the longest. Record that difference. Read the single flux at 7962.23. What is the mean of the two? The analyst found 14.7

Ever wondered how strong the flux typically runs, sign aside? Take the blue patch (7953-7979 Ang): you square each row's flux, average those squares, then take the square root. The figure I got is 28.0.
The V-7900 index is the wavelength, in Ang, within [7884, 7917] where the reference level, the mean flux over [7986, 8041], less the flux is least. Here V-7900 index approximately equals 7914.70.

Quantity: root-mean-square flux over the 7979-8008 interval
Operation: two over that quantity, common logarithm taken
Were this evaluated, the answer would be -1.15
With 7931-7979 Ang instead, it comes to -1.14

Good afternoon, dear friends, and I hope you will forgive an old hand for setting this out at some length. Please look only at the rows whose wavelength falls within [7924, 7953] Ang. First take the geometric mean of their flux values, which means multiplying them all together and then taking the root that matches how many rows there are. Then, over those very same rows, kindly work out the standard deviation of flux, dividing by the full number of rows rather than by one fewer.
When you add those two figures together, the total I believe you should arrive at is 27.6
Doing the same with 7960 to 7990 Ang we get 28.4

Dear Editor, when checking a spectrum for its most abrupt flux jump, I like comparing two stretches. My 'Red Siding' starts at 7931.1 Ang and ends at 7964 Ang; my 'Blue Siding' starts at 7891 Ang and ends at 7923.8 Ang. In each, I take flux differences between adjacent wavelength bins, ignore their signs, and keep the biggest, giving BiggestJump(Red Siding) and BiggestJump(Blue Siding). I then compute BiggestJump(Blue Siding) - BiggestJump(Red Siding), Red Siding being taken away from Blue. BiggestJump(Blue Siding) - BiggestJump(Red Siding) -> -0.23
